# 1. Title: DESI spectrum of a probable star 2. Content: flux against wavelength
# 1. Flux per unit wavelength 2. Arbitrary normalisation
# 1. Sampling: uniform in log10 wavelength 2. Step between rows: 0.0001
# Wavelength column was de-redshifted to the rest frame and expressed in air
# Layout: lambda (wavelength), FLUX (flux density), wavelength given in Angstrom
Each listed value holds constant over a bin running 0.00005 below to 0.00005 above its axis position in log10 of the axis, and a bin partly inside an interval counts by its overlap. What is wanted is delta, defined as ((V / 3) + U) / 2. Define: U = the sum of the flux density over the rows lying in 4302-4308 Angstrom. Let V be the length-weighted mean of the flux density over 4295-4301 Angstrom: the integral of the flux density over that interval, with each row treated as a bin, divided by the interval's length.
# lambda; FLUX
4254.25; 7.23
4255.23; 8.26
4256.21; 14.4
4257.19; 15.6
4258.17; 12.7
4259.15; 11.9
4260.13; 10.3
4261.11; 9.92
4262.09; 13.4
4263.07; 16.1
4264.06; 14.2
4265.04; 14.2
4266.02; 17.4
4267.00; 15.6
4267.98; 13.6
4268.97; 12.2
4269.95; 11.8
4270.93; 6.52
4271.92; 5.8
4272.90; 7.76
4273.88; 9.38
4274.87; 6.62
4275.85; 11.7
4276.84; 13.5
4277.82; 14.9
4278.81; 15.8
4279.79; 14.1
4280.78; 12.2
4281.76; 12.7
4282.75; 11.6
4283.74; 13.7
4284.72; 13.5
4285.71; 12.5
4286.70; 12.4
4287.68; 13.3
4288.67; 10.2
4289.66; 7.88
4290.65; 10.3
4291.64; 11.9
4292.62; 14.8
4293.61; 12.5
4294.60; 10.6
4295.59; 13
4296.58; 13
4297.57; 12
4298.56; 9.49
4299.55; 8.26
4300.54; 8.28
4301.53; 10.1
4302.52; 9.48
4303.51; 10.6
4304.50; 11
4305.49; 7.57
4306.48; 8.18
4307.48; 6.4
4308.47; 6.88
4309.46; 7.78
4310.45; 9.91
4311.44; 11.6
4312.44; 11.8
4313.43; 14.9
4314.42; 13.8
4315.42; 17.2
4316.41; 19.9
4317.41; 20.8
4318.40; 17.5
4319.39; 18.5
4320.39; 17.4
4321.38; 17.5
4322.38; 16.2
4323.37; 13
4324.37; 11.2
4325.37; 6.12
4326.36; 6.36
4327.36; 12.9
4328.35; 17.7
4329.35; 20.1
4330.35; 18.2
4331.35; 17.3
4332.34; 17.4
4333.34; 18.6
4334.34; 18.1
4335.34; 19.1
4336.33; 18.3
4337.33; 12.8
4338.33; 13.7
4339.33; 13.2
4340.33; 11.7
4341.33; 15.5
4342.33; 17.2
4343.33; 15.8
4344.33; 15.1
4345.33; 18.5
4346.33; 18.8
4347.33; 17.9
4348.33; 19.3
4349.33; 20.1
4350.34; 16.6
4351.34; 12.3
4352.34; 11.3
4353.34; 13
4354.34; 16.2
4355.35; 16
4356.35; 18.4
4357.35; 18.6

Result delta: 28.4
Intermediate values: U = 53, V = 10.7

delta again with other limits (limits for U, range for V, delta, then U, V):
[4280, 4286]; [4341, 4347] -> 40.9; 76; 16.9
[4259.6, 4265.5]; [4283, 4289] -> 41.2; 78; 12.6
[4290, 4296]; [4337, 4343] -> 38.9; 73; 14.1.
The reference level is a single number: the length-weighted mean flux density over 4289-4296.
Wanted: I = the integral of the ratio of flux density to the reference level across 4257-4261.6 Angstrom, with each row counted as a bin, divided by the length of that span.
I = 1.03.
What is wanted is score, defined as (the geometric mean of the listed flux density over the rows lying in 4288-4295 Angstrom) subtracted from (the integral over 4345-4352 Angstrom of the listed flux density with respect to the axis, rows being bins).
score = 111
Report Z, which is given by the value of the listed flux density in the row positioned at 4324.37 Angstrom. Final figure 11.2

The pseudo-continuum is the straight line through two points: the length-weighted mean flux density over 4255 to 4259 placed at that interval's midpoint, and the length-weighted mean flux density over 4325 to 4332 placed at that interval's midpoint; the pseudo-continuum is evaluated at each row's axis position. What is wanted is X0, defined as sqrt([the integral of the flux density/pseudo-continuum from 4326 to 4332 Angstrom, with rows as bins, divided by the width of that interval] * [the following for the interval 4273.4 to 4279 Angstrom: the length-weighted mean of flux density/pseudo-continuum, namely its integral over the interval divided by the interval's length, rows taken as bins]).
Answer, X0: 0.98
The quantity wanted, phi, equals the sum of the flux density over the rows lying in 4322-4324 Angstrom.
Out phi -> 29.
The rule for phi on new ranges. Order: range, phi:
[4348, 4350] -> 39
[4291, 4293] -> 27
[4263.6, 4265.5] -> 28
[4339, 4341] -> 25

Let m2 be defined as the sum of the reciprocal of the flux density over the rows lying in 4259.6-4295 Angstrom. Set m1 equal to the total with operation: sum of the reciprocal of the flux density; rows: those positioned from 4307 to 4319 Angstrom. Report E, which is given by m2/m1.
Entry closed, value 3.0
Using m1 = 1.1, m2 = 3.2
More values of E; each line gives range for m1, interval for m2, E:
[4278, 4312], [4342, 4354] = 0.2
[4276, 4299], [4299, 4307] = 0.5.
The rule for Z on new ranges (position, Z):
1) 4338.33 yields 13.7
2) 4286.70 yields 12.4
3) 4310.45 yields 9.91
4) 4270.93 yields 6.52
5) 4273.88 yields 9.38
